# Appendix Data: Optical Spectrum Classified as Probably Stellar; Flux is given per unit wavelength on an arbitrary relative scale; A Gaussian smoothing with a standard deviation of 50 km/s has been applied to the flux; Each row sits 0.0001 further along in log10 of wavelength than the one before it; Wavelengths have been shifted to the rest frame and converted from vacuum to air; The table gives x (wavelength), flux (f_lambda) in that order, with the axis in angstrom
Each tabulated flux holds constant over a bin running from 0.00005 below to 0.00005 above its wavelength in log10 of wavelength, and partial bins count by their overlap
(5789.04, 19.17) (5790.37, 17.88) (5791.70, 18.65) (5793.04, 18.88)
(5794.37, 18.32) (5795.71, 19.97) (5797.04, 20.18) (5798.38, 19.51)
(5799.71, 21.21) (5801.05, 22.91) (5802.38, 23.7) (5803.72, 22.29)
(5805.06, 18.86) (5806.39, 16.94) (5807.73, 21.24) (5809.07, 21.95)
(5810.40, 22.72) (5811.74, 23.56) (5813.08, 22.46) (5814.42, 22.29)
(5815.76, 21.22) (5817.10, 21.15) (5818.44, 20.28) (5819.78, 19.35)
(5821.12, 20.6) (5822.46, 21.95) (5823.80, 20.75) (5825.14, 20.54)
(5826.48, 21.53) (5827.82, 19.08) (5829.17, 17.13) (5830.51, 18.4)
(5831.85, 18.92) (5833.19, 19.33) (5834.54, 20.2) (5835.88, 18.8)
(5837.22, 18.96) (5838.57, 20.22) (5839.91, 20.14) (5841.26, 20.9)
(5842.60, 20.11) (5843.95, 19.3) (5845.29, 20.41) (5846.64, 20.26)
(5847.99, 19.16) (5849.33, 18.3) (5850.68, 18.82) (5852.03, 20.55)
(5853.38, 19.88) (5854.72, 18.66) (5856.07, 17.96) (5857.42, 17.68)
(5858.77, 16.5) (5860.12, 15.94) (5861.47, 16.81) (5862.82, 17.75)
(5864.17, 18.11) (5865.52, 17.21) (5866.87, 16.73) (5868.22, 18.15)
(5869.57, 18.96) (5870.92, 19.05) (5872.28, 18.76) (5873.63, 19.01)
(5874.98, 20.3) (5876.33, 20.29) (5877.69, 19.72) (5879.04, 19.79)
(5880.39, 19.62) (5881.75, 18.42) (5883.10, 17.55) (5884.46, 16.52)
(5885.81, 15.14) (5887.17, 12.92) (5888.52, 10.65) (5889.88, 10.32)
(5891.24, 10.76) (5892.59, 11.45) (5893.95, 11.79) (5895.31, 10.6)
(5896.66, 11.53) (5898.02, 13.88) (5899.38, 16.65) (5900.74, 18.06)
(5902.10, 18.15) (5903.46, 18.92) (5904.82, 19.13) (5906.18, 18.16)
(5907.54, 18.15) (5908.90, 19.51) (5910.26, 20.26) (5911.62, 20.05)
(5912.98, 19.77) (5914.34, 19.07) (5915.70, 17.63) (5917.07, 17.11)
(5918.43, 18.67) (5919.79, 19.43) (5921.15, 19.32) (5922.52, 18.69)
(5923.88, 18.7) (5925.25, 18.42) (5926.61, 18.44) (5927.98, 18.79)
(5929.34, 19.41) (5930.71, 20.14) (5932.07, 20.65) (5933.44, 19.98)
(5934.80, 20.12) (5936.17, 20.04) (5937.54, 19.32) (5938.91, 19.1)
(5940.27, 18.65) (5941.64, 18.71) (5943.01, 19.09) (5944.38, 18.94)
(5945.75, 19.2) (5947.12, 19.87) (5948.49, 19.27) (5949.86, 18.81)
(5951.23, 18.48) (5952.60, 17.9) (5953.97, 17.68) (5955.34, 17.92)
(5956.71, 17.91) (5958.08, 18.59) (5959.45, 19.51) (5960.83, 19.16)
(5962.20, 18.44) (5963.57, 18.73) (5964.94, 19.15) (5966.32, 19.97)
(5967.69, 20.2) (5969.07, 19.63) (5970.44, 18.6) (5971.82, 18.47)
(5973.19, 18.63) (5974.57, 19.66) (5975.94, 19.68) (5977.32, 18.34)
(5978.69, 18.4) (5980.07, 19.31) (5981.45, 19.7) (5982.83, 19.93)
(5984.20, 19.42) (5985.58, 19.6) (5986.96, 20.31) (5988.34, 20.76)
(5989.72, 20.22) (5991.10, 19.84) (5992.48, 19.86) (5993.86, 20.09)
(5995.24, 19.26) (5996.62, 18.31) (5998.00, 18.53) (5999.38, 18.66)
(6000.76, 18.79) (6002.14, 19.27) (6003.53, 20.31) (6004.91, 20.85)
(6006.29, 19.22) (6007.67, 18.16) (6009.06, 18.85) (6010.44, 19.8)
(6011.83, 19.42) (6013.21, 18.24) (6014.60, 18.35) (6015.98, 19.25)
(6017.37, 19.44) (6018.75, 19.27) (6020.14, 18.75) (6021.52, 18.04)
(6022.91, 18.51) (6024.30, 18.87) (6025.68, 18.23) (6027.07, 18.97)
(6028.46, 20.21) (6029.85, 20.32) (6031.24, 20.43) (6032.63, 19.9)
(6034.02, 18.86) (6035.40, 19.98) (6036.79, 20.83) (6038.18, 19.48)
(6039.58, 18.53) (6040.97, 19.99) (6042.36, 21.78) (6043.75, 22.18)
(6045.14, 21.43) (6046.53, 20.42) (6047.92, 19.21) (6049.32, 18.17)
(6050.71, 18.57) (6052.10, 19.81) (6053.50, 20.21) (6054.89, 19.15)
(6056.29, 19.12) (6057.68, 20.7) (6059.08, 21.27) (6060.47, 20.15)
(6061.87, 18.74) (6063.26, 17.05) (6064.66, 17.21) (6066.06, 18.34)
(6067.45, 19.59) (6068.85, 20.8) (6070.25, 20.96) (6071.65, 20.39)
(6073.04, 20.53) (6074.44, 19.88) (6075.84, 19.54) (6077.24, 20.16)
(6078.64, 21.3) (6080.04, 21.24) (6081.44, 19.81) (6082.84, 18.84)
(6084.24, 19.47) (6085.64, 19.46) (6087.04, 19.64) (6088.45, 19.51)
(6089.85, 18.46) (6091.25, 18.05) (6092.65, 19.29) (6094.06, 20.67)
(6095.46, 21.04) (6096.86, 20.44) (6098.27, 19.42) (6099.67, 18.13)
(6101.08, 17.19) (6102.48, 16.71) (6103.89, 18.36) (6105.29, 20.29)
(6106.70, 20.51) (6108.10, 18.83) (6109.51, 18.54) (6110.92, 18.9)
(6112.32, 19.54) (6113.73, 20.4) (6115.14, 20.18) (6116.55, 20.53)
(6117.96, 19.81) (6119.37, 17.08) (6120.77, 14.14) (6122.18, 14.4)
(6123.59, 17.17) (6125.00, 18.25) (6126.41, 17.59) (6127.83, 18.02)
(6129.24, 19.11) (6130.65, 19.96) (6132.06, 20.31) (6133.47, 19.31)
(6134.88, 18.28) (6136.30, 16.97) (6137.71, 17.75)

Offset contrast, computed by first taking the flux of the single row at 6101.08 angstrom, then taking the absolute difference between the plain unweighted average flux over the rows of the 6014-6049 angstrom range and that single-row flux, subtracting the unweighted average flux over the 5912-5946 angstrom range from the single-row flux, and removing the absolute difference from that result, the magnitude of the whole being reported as 4.4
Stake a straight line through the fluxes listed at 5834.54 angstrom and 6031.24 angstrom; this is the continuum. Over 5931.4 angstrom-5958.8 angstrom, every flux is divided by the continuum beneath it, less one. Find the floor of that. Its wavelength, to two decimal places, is 5953.97 angstrom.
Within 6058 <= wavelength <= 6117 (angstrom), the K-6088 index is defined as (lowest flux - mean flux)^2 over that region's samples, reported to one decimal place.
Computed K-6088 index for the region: 7.8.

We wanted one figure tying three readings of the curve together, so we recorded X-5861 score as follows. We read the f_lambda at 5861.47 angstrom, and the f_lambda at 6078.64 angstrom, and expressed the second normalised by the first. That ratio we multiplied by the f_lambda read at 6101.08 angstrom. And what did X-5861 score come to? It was 22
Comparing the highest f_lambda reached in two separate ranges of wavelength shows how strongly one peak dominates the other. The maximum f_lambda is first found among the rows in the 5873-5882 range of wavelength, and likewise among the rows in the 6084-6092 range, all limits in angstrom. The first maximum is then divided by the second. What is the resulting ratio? 1.03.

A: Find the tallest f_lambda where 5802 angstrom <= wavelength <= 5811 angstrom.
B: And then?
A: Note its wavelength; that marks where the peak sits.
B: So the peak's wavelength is 5802.38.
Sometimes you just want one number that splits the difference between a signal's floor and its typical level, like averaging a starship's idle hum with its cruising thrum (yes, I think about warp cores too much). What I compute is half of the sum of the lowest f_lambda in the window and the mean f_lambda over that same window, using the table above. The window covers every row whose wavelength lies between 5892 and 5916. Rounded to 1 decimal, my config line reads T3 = 13.7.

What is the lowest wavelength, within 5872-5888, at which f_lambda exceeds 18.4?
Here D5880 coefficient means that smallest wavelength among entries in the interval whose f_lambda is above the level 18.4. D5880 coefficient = 5872.28 angstrom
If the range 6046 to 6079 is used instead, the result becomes 6046.53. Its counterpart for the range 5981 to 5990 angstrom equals 5981.45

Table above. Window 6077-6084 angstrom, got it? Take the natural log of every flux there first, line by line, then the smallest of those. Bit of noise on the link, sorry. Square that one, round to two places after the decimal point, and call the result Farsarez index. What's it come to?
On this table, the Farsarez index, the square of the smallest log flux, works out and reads 8.62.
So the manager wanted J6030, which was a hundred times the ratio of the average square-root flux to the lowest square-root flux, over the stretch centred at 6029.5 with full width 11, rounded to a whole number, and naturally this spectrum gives 103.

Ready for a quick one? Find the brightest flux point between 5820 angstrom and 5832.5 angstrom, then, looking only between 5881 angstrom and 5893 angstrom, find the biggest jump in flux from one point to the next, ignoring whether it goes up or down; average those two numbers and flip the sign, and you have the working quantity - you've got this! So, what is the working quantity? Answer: -12.1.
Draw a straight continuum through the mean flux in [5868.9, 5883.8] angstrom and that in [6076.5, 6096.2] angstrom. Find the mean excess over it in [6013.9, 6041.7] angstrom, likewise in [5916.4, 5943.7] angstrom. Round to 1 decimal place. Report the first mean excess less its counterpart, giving -0.1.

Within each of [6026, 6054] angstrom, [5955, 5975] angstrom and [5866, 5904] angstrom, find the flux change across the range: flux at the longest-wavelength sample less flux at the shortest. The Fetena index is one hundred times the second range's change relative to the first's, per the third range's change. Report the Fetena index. 64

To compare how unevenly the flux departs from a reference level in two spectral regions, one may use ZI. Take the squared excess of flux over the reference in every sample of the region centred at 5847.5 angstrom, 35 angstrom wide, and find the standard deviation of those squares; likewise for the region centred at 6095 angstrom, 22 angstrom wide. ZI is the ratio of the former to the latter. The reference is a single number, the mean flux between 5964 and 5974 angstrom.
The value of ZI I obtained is 1.4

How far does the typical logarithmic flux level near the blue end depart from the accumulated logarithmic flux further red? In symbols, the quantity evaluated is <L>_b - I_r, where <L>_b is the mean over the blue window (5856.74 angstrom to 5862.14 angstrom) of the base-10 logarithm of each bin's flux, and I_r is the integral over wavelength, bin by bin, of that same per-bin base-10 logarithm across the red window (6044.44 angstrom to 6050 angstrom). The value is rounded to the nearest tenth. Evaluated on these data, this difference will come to -6.0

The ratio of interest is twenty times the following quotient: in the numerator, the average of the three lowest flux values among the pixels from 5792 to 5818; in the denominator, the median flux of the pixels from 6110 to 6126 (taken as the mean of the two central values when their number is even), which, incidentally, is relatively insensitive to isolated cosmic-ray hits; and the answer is 19.1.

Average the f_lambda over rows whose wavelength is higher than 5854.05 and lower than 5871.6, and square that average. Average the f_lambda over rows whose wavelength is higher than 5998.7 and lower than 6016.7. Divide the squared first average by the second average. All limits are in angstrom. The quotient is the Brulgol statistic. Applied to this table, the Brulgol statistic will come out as 16.3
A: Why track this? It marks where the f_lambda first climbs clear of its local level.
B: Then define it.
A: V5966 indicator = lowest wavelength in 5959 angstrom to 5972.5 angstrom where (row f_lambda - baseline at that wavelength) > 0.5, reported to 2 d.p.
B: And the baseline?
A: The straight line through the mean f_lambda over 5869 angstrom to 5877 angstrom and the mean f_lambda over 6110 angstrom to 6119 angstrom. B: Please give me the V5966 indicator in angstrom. 5967.69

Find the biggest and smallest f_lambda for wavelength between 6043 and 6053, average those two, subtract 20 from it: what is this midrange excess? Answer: 0.2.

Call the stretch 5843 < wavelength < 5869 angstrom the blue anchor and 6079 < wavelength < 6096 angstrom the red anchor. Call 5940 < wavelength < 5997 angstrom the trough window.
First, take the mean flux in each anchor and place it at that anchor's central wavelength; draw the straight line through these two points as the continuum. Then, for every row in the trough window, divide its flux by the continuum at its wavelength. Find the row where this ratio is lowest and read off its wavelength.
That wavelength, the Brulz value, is 5953.97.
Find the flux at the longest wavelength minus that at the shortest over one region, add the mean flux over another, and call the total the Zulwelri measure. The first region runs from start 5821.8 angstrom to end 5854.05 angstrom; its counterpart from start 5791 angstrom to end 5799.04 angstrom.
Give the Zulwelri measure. 17.2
